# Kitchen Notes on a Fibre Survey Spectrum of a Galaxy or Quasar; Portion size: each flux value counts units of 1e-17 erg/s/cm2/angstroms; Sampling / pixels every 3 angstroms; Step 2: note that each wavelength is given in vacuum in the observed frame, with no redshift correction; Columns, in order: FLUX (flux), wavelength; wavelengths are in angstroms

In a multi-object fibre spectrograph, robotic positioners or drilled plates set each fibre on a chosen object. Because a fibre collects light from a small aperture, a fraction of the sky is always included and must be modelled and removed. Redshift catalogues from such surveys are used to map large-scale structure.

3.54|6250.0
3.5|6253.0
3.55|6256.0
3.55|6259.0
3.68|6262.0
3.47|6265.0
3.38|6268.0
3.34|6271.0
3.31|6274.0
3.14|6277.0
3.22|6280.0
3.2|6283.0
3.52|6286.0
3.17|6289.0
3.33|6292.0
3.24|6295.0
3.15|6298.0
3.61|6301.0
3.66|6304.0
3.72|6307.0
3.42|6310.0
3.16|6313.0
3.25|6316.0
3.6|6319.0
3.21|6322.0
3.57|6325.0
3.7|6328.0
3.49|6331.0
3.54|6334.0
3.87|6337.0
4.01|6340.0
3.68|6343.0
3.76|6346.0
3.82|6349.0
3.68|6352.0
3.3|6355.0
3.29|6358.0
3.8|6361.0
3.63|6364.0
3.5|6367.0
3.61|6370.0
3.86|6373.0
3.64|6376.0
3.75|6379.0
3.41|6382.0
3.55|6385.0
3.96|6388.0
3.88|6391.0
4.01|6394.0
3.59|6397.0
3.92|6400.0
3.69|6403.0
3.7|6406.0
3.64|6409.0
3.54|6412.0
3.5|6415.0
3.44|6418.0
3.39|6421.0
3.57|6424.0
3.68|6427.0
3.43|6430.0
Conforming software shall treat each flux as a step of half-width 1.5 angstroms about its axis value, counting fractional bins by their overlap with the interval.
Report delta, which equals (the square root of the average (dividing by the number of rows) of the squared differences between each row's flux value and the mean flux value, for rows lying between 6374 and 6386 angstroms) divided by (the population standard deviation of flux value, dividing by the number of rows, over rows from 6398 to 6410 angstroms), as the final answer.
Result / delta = 1.16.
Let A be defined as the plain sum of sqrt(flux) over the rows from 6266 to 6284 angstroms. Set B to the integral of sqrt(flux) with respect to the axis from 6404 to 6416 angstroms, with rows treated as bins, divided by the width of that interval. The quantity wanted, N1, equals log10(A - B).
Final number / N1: 0.95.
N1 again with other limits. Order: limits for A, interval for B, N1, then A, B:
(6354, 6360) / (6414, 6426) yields 0.25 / 3.6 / 1.87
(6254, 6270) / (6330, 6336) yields 0.88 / 9.4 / 1.88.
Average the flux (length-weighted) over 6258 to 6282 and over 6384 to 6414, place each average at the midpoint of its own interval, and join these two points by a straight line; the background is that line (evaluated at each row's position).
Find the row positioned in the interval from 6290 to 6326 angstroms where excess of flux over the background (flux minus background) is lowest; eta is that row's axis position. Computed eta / 6313.0 angstroms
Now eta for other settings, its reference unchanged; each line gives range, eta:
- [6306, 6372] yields 6313.0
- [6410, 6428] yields 6421.0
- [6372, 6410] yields 6382.0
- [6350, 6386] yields 6358.0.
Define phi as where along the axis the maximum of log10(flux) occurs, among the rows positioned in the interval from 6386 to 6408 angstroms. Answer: 6394.0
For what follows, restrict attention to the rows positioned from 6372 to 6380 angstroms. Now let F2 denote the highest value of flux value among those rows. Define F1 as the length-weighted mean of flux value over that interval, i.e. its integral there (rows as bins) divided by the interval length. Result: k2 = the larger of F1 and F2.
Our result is 3.86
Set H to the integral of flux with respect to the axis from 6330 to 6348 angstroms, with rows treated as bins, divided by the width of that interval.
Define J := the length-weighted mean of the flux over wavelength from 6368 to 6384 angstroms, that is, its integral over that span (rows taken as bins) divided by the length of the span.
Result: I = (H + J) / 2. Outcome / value 3.69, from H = 3.7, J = 3.65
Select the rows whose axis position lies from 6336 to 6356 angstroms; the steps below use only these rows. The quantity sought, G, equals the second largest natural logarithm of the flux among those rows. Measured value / 1.35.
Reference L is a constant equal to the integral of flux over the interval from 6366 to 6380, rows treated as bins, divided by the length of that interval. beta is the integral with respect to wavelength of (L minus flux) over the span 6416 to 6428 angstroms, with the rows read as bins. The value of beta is 2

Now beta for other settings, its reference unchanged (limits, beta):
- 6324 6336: 1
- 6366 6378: 0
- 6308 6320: 4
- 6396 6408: -1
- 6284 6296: 4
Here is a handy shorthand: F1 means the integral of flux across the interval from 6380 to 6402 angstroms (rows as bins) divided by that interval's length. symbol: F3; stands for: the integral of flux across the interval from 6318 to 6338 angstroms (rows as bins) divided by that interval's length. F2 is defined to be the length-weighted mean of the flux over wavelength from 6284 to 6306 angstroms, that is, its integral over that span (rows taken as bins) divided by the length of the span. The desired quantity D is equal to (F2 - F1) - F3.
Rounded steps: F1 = 3.76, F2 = 3.39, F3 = 3.56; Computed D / -3.9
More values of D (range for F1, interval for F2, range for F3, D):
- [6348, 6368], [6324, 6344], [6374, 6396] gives -3.6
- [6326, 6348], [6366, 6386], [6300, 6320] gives -3.6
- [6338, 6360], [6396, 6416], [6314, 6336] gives -3.5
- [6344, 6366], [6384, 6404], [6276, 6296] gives -3.1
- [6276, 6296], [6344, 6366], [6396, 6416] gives -3.3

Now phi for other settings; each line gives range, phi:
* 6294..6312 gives 6307.0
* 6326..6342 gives 6340.0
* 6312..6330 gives 6328.0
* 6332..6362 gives 6340.0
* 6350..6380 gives 6373.0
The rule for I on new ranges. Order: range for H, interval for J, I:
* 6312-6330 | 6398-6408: 3.59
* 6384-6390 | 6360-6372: 3.71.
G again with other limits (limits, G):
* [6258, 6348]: 1.35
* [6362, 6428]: 1.38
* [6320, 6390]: 1.38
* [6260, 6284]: 1.24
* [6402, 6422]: 1.31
